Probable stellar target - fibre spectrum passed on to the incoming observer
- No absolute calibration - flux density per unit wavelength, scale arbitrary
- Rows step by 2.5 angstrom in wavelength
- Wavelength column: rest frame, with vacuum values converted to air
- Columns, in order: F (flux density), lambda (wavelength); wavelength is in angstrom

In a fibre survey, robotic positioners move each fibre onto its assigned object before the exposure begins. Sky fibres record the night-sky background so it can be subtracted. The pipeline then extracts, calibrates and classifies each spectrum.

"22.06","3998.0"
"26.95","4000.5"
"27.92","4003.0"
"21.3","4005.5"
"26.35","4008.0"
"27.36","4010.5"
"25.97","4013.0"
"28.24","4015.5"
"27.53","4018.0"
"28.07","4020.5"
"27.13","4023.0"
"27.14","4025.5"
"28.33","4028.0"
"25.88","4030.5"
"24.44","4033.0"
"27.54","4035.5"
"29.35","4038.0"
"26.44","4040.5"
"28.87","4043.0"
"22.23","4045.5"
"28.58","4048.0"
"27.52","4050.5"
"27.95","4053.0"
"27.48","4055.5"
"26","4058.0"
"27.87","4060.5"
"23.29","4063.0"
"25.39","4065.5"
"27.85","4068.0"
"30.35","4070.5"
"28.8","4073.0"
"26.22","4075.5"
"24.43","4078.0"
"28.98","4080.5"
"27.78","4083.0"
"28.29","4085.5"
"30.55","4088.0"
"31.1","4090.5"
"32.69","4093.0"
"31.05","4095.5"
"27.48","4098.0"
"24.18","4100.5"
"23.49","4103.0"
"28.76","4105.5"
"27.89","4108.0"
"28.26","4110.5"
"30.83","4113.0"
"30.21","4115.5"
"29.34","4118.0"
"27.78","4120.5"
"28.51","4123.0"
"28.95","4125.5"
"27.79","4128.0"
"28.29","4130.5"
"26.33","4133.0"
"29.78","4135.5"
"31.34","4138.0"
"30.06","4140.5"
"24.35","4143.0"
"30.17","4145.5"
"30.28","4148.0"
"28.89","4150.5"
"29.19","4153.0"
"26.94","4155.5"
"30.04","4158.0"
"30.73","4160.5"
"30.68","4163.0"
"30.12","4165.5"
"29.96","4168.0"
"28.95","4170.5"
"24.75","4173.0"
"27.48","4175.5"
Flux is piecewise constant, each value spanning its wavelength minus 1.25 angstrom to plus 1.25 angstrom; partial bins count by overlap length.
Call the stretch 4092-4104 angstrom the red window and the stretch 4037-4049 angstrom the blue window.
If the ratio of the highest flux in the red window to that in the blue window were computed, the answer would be 1.11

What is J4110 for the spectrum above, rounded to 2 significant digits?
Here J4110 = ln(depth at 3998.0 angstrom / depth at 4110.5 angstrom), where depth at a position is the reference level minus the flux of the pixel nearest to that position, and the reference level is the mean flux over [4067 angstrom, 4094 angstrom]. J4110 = 2.5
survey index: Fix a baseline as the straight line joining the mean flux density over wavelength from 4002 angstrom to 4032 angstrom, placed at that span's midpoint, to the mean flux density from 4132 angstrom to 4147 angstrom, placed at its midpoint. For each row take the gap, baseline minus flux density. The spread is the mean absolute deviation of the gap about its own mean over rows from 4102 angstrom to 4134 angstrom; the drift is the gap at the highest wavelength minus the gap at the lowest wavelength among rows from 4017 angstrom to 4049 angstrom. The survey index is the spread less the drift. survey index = 1.8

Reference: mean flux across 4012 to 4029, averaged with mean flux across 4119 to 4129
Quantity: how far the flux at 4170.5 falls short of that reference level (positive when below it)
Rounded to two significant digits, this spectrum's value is -1.1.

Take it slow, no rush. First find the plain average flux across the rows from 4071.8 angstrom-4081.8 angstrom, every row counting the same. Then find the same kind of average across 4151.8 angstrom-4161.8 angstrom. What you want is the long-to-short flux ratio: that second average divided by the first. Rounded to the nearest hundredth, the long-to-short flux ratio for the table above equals 1.08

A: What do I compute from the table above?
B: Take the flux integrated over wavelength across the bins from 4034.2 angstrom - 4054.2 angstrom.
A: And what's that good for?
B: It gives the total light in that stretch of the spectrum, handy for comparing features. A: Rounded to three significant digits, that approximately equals 546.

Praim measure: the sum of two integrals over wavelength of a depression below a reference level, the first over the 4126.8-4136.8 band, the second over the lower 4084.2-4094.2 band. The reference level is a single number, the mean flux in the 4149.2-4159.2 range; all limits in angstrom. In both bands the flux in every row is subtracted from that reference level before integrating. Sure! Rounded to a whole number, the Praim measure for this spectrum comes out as -12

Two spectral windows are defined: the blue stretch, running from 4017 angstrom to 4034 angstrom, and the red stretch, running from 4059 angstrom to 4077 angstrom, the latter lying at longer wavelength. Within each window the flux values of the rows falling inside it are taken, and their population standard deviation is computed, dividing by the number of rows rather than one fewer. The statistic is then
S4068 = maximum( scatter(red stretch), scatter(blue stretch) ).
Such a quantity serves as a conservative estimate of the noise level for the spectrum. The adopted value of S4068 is 2.2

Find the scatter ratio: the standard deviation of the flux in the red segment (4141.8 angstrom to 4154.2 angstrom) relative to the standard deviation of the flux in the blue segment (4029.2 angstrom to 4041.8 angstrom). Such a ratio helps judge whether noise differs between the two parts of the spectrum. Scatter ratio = 1.32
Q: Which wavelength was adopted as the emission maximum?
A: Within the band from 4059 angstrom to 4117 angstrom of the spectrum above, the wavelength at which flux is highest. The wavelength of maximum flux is 4093.0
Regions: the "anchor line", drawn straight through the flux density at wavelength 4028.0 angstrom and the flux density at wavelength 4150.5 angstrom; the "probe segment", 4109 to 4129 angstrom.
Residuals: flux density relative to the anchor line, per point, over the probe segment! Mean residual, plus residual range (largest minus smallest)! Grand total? 3.3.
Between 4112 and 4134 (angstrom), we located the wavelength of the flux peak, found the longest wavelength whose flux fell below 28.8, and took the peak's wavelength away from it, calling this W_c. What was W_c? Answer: 20.0 angstrom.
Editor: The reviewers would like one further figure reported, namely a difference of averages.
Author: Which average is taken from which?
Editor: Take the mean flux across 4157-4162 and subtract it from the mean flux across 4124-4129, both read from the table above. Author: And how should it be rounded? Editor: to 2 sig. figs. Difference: -2.0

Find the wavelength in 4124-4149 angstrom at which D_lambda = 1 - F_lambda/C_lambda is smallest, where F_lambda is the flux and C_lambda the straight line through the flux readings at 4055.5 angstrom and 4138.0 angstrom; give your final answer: 4138.0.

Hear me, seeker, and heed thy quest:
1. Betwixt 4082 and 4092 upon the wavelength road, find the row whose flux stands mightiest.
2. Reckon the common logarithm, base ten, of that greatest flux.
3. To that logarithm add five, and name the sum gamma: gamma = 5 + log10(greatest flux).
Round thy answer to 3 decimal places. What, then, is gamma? 6.493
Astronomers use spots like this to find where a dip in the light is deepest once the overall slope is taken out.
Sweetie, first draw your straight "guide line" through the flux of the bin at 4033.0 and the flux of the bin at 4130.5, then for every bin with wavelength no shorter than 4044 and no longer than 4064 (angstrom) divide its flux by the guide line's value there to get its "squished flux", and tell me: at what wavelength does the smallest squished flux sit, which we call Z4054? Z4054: 4045.5 angstrom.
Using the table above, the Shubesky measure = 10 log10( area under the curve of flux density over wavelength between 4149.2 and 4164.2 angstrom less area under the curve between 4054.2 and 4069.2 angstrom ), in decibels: 16.7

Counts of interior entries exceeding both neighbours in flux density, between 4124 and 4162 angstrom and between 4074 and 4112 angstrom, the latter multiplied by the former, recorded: 12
